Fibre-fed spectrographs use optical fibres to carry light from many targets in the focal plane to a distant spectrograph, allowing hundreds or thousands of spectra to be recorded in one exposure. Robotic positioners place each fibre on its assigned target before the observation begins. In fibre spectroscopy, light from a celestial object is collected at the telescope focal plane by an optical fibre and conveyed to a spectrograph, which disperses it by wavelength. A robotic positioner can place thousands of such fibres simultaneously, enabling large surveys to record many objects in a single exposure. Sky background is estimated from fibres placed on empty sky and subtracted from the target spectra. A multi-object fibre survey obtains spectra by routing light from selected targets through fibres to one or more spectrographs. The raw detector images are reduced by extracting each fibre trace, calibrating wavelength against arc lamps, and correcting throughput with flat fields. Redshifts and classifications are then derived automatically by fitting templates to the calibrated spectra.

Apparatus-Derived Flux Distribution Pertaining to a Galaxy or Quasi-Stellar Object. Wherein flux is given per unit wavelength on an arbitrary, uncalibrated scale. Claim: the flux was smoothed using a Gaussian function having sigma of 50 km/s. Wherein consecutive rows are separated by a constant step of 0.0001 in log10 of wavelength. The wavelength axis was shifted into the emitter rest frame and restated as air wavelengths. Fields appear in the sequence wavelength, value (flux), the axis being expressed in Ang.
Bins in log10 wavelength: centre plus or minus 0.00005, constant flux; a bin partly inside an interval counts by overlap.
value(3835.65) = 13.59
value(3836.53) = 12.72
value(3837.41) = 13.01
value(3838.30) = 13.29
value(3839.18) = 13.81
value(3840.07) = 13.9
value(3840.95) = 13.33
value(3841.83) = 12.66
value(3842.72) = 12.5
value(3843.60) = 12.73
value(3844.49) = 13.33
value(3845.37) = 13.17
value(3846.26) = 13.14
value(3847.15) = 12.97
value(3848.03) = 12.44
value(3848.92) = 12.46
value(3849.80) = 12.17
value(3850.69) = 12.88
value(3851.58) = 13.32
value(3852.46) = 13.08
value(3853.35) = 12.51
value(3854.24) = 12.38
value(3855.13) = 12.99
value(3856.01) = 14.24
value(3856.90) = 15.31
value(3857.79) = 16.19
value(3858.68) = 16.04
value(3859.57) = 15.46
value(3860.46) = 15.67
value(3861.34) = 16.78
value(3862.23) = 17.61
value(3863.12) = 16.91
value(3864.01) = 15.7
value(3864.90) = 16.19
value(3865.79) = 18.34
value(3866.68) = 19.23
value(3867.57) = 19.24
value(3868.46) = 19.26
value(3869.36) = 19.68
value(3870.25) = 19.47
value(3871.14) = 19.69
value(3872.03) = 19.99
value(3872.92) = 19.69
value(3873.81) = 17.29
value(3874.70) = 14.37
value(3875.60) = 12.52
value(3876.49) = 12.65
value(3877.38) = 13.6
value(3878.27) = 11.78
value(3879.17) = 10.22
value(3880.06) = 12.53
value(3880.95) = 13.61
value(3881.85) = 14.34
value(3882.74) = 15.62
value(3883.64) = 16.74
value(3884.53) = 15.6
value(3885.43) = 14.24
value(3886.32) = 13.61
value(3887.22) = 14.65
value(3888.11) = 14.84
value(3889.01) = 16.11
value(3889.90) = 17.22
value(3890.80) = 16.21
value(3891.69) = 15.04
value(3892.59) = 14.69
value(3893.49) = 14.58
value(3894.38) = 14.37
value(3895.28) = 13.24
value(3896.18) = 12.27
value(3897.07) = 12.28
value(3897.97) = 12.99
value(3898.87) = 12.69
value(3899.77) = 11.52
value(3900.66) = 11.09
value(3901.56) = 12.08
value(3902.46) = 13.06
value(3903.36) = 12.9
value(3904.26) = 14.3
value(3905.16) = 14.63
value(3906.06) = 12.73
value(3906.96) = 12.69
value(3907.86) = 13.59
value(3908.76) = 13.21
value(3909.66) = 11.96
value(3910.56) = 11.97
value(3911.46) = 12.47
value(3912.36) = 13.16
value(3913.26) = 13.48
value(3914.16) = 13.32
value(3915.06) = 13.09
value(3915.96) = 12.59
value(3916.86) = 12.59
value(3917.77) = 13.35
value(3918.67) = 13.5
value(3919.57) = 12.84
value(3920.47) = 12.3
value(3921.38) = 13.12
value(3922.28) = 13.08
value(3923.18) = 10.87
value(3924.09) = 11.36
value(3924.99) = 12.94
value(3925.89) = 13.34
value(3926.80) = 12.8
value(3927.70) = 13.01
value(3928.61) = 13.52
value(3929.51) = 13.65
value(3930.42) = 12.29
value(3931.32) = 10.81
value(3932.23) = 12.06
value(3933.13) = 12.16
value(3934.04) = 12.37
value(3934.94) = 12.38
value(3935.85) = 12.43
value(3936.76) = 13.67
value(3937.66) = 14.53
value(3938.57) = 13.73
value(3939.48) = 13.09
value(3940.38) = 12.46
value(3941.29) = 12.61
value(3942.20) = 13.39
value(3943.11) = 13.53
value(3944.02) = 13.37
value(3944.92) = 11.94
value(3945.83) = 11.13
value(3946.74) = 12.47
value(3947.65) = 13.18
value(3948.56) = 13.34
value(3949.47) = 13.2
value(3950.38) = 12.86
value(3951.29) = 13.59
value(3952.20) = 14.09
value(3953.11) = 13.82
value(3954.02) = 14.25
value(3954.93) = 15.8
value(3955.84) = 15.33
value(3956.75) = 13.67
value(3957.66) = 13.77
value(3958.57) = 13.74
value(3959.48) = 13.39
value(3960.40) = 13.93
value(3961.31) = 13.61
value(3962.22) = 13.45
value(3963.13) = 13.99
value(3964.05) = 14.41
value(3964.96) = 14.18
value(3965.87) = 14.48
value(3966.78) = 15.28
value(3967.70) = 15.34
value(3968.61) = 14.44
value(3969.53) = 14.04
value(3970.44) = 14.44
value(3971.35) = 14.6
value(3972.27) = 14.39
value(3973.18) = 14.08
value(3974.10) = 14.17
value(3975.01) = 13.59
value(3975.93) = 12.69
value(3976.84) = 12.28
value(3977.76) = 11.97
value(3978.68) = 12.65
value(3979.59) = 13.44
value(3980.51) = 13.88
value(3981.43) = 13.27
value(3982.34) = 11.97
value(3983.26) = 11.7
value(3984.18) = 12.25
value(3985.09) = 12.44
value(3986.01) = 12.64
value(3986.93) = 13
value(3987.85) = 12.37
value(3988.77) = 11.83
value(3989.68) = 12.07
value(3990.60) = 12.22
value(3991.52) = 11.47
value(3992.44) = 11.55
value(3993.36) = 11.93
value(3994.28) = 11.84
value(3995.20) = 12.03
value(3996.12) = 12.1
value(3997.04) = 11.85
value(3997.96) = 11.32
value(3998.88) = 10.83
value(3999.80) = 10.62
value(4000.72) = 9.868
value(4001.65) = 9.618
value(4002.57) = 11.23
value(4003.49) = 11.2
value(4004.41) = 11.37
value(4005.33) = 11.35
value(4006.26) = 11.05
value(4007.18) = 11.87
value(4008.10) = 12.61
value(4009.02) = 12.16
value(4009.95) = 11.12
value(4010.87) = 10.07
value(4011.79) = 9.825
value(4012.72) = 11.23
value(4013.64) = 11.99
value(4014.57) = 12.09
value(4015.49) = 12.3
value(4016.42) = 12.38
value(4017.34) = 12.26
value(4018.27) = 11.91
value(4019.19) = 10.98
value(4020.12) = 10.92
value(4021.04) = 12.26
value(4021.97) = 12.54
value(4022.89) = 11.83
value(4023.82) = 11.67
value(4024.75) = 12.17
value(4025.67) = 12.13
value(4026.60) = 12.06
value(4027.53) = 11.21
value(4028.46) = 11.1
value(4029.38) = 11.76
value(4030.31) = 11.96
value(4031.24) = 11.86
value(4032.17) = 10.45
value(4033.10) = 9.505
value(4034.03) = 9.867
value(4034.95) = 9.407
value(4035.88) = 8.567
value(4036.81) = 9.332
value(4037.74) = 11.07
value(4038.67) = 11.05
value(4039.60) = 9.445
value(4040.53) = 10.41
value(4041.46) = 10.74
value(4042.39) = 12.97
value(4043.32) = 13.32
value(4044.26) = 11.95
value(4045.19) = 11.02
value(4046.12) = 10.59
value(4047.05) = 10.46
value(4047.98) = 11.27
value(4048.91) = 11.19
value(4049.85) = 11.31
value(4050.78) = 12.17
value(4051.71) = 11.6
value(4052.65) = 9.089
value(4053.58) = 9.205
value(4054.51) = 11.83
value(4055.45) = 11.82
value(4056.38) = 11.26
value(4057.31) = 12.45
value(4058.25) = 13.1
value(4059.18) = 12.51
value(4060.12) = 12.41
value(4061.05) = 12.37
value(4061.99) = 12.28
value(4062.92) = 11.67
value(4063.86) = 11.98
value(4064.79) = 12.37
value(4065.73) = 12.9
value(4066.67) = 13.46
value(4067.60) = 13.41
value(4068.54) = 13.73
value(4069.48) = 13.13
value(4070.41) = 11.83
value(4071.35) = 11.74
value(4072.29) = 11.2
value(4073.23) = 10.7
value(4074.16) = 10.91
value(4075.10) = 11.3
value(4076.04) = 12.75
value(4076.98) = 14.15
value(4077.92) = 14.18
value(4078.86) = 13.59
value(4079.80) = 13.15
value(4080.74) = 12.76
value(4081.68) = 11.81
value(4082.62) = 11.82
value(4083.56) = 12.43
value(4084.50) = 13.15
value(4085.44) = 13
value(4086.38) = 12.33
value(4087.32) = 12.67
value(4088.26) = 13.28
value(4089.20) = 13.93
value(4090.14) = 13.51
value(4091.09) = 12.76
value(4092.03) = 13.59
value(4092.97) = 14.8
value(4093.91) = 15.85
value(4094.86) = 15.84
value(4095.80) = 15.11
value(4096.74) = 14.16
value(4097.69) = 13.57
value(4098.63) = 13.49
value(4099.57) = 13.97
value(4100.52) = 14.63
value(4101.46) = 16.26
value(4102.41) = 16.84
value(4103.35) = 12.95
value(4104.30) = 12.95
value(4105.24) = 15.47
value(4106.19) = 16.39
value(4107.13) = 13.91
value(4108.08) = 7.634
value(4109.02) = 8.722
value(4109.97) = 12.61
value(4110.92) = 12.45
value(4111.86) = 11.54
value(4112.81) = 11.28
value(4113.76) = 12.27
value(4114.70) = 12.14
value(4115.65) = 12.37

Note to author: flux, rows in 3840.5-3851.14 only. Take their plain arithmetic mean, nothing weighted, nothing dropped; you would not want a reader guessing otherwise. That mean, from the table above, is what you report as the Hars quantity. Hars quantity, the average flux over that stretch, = 12.8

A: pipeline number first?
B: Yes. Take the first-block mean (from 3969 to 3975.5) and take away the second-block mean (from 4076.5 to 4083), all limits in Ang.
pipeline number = 1.1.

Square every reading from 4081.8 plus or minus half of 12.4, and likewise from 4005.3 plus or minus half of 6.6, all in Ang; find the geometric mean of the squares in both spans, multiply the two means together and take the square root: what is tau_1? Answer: 148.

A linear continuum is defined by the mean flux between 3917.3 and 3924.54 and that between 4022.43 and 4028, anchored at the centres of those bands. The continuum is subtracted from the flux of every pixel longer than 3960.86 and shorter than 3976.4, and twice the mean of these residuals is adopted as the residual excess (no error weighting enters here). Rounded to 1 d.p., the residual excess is 3.9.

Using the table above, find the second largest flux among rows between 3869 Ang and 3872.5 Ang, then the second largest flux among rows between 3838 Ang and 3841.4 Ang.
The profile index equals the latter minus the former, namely -6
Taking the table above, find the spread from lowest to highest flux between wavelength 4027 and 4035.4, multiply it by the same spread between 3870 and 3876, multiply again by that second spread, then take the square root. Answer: 12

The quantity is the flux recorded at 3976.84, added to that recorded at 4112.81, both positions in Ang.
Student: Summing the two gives 23.6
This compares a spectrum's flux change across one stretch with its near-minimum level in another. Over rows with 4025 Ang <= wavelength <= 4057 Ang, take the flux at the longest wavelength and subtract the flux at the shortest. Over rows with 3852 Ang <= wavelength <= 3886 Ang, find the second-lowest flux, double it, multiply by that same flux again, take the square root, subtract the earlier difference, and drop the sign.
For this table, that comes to 17.5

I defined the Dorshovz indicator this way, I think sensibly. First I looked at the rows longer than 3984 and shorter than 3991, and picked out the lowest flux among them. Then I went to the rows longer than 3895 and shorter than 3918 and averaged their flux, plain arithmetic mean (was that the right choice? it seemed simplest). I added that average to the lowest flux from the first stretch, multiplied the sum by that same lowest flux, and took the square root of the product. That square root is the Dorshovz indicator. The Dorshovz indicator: 17.1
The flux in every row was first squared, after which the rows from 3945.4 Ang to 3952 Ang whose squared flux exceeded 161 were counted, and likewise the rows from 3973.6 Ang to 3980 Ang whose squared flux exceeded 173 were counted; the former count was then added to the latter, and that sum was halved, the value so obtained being 4.0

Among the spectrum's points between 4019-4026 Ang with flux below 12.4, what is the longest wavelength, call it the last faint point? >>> 4025.67 Ang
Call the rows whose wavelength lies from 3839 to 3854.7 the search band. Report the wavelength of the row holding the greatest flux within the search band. 3840.07 Ang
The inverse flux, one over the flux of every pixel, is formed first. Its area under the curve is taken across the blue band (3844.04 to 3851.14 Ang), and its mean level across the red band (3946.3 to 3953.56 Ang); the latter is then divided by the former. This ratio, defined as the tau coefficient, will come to 0.136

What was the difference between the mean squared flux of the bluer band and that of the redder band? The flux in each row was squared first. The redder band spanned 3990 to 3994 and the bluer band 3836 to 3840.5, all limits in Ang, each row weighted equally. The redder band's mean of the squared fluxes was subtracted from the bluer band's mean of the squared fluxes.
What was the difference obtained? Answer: 39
